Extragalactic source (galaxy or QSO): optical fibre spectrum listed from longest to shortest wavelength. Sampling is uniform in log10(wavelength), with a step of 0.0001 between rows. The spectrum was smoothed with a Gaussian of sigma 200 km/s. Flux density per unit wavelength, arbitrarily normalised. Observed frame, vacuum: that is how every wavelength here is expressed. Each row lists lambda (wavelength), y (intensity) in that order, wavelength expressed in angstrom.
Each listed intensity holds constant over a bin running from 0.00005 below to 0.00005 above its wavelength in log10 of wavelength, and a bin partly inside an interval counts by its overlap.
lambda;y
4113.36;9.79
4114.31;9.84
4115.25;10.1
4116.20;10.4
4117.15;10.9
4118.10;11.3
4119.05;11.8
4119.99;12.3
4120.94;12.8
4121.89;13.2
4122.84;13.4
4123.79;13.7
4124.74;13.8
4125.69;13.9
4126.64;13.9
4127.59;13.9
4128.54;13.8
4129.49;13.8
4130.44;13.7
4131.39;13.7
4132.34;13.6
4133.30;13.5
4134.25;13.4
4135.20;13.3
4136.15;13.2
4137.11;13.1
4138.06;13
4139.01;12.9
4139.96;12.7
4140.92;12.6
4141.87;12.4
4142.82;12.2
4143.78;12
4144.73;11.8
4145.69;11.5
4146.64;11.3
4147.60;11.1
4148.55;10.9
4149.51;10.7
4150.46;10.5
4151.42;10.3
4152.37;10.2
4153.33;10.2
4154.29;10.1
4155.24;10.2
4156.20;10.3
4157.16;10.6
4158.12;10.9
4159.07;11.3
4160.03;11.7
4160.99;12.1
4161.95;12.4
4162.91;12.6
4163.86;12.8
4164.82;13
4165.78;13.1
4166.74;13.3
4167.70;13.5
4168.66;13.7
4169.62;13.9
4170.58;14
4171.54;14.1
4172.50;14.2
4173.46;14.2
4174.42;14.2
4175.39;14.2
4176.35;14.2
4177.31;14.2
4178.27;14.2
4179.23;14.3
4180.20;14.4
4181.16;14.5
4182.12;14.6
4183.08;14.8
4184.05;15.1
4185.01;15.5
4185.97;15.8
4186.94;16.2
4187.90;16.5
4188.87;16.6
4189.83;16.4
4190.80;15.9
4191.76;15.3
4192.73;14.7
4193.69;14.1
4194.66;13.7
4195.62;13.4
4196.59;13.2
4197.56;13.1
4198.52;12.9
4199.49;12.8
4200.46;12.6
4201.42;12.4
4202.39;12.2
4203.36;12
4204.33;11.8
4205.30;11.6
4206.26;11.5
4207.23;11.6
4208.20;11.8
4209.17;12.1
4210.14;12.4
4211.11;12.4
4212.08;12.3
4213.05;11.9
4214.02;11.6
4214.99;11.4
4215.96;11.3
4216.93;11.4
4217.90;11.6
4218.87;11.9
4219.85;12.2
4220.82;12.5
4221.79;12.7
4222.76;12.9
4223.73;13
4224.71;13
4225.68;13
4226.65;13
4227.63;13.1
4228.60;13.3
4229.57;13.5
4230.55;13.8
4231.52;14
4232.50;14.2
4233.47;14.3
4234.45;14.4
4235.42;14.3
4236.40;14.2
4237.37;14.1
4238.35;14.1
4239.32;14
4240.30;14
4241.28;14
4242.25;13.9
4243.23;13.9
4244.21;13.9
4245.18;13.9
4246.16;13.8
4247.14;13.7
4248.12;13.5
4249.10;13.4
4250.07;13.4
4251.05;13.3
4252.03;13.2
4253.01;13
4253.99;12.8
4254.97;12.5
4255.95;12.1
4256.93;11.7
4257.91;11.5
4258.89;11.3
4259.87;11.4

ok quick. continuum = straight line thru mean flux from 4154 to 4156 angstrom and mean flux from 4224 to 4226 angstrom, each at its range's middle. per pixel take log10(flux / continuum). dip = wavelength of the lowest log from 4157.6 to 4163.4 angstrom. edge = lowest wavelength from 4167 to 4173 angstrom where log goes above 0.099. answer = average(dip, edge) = 4162.9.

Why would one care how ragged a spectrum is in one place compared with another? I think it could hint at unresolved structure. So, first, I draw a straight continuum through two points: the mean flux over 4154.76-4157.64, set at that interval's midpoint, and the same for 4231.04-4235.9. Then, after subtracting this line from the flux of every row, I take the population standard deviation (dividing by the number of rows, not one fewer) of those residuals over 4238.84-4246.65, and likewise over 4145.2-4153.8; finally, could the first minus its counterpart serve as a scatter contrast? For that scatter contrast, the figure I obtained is -0.41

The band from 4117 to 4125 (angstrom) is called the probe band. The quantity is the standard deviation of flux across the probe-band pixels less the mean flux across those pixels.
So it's -11.6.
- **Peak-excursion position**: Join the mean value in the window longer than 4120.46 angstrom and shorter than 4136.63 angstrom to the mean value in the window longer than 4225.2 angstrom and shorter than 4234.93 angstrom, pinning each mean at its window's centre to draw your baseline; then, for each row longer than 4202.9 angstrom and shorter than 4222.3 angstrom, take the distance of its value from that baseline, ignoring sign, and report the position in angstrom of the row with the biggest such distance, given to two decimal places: 4215.96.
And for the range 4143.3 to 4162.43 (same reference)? 4154.29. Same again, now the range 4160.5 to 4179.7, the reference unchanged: 4160.99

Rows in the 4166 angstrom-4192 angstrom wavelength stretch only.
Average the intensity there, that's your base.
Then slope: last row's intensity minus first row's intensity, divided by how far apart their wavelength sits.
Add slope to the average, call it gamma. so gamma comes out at 14.8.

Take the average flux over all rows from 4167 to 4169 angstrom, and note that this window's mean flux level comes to 13.6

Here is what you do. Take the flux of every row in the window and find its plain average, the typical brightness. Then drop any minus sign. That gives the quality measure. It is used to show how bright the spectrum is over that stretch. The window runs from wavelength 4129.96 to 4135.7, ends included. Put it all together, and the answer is 13.5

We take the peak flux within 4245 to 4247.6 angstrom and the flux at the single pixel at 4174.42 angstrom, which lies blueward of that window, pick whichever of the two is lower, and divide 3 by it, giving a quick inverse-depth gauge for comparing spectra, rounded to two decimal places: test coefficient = 0.22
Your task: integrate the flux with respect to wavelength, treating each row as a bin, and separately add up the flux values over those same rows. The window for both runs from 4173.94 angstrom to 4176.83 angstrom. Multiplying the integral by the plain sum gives 1745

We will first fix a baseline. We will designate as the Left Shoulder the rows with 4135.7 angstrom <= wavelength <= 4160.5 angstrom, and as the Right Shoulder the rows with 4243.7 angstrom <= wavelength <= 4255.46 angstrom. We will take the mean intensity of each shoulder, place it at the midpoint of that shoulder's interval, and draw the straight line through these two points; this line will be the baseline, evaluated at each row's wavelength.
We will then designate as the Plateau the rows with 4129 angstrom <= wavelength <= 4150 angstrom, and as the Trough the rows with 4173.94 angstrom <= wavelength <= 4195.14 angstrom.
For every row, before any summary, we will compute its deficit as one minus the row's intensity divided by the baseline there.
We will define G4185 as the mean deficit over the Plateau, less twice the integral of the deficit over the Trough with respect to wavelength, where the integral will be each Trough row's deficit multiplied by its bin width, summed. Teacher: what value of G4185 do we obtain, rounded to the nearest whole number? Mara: 10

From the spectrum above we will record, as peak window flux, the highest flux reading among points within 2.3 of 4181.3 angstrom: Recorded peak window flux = 14.8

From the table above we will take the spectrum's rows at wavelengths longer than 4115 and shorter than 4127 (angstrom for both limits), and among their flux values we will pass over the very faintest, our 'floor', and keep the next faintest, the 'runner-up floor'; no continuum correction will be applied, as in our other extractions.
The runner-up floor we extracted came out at 10.4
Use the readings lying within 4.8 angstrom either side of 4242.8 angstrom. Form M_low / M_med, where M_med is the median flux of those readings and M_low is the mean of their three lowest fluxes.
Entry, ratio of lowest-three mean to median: 0.99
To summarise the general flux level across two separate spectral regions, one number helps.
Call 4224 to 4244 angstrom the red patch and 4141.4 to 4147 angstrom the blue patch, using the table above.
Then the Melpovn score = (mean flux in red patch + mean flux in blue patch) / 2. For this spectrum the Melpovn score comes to 12.8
